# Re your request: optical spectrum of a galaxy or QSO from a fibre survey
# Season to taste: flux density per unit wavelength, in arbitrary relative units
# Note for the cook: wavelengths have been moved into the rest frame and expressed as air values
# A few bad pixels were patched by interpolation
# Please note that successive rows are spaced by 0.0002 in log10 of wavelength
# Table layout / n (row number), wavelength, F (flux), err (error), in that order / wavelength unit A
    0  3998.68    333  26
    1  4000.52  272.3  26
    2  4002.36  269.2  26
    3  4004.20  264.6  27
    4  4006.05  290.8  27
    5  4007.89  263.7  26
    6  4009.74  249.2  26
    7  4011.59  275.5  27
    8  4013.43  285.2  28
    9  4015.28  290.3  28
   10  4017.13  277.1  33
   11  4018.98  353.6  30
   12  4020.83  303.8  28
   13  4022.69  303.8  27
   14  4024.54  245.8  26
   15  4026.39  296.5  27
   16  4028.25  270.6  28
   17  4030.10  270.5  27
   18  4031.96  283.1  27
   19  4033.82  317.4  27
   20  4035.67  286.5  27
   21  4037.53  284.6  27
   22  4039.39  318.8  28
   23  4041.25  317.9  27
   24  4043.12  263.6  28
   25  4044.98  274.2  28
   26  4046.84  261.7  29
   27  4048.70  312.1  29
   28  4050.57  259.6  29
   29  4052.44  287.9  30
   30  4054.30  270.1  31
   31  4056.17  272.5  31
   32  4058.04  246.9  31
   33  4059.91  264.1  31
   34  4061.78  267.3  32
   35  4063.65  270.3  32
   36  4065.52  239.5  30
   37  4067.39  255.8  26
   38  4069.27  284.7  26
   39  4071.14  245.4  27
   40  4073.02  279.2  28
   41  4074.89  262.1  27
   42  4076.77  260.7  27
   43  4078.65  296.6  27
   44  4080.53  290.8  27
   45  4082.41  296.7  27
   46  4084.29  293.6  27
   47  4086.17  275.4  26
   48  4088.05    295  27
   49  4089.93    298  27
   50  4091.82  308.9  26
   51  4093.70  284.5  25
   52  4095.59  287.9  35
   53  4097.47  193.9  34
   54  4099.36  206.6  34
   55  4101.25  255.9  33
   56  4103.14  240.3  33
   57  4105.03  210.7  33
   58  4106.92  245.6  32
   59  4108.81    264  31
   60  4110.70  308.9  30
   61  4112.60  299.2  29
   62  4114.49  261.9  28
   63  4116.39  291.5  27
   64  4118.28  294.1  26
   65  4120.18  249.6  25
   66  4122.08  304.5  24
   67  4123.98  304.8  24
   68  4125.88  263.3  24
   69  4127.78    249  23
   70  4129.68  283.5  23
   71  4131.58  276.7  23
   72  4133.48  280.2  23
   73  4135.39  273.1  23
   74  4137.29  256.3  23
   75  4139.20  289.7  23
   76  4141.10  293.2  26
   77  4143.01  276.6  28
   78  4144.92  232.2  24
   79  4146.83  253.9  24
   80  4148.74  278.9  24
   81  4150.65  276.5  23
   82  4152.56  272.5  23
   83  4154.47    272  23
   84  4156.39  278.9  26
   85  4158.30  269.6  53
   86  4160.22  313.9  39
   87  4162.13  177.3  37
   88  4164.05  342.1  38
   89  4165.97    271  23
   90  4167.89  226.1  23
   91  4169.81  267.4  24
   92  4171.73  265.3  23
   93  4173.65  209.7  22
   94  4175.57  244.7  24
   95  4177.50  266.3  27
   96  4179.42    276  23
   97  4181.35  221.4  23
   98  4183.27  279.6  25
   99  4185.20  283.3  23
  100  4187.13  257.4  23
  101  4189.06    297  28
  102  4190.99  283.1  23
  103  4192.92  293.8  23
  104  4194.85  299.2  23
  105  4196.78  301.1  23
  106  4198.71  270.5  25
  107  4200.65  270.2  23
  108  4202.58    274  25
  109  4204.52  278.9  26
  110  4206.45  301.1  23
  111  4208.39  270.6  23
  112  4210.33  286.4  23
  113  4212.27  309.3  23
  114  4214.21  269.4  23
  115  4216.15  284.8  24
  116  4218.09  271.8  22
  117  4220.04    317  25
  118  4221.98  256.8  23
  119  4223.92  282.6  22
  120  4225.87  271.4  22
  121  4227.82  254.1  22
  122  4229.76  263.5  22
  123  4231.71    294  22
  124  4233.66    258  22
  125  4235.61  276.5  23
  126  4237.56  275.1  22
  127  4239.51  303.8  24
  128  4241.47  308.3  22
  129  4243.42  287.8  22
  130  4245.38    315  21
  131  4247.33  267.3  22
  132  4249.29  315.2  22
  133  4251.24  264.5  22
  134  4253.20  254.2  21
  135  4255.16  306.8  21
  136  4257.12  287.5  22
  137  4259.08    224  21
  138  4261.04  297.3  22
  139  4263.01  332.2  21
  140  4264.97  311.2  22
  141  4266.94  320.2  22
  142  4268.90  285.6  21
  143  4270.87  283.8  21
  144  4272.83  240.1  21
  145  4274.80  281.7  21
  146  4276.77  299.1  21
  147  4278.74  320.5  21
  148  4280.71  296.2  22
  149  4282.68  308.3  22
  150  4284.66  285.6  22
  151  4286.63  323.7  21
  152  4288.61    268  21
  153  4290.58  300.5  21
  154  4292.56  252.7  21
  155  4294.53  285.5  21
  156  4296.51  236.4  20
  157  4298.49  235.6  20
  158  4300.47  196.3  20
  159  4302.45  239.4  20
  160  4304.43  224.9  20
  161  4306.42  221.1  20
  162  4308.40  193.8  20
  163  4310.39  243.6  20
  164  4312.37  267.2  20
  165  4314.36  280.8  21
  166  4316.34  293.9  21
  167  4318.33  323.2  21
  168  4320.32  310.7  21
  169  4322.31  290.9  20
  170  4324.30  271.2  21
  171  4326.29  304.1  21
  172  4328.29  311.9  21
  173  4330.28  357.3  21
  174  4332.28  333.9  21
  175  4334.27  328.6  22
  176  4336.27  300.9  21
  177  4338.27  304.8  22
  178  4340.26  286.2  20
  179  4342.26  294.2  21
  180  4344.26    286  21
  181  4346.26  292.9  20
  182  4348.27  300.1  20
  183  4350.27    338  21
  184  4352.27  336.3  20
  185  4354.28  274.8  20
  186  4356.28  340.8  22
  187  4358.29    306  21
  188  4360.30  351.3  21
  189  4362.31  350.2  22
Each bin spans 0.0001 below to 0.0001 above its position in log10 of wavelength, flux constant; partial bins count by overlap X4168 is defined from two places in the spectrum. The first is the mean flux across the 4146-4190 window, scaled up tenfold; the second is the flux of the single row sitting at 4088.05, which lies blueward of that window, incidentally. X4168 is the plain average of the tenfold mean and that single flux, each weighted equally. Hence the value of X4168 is 1474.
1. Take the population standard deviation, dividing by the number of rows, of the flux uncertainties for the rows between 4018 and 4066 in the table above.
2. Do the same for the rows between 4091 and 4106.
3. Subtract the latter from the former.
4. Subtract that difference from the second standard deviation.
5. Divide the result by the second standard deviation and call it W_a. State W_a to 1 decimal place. 1.5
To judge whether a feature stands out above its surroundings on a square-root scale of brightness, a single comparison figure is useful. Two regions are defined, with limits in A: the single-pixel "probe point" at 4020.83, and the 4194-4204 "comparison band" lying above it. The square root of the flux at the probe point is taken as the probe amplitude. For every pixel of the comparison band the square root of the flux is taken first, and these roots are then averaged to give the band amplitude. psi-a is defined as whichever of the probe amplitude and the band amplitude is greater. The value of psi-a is 17.4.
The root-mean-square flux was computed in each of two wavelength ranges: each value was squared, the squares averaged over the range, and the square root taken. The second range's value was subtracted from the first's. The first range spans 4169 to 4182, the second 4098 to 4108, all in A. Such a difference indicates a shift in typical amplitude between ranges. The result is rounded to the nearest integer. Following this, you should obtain 19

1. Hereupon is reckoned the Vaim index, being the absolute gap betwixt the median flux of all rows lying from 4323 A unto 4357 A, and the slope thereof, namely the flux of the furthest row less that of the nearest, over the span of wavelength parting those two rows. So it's 302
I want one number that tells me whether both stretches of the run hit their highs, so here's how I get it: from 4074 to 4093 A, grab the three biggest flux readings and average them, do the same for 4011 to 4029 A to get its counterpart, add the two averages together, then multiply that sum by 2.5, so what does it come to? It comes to 1554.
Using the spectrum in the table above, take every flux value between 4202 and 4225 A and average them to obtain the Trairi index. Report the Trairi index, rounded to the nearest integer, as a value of 284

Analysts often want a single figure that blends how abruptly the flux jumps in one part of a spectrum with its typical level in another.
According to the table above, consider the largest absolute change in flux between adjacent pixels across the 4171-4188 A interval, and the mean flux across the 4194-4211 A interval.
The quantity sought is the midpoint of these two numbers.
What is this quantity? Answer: 171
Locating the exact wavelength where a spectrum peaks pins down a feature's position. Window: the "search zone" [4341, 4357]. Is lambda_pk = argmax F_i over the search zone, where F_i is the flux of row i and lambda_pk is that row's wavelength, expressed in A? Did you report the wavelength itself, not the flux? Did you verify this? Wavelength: 4356.28 A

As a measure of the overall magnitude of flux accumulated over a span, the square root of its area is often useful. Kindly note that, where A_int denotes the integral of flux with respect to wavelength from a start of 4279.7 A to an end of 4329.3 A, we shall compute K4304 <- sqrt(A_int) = 116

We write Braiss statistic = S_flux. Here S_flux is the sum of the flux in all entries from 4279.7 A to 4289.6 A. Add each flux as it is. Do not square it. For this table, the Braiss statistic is 1482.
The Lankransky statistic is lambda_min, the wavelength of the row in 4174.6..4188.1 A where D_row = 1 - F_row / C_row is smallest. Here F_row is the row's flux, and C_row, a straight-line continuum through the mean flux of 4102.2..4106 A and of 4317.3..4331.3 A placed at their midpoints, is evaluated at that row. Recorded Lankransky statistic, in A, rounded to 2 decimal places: 4185.20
